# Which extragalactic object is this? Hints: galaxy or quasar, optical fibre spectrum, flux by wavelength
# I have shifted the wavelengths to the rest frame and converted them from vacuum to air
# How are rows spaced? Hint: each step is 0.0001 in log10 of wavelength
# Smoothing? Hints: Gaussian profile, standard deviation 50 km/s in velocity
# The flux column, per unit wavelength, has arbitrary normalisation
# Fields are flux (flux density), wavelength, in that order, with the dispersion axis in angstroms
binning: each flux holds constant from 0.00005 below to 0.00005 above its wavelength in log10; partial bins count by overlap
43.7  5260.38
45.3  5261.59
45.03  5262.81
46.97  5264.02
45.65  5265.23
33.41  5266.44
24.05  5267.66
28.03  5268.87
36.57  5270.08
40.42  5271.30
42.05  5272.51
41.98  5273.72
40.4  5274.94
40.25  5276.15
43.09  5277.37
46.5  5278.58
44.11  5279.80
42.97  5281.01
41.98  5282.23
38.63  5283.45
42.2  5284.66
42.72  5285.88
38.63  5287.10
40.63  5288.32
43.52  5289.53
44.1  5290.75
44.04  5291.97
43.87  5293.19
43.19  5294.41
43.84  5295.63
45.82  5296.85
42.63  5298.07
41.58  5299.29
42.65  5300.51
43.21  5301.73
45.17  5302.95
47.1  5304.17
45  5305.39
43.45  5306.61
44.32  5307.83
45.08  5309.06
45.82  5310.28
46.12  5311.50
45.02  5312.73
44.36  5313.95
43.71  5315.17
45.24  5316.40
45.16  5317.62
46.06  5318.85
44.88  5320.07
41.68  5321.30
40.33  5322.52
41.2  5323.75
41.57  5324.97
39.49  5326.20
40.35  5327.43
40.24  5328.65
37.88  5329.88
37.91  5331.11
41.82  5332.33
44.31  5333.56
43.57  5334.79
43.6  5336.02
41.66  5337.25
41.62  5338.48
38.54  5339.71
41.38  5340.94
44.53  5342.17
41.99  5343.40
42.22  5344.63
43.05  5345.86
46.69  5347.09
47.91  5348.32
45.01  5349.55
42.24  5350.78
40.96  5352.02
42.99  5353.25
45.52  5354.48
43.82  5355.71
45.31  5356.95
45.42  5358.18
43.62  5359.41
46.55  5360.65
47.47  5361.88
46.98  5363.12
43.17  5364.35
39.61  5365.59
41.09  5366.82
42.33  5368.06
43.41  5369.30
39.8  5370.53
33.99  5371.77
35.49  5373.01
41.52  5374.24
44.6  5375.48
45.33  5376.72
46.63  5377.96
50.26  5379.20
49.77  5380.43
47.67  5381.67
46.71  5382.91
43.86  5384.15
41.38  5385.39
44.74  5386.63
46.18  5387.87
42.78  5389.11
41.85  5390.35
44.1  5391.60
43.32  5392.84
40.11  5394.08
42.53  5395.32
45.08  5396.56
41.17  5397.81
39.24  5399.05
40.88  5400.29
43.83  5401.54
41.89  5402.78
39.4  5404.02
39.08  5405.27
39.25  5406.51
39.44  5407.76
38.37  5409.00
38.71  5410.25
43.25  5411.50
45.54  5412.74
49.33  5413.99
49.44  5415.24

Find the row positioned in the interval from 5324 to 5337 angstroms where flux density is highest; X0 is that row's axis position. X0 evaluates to 5333.56 angstroms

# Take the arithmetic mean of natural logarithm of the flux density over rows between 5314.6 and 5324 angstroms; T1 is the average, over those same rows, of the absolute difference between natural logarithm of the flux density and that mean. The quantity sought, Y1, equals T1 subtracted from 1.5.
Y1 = 1.46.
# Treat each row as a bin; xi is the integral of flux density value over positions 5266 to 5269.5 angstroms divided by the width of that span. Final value 28.3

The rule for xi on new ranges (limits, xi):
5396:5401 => 41.5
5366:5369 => 41.7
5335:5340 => 41.7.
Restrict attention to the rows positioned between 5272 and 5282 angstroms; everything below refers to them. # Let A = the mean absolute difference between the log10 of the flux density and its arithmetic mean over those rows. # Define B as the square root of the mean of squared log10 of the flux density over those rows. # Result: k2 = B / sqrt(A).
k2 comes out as 13.2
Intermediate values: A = 0.015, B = 1.63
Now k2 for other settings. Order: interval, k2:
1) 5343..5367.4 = 11.7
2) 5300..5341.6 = 11.2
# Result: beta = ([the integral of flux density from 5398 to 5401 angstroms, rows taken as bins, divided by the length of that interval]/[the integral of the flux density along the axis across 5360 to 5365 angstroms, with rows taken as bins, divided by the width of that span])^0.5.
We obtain 0.94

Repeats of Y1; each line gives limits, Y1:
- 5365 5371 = 1.47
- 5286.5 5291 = 1.45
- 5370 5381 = 1.39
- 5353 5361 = 1.48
